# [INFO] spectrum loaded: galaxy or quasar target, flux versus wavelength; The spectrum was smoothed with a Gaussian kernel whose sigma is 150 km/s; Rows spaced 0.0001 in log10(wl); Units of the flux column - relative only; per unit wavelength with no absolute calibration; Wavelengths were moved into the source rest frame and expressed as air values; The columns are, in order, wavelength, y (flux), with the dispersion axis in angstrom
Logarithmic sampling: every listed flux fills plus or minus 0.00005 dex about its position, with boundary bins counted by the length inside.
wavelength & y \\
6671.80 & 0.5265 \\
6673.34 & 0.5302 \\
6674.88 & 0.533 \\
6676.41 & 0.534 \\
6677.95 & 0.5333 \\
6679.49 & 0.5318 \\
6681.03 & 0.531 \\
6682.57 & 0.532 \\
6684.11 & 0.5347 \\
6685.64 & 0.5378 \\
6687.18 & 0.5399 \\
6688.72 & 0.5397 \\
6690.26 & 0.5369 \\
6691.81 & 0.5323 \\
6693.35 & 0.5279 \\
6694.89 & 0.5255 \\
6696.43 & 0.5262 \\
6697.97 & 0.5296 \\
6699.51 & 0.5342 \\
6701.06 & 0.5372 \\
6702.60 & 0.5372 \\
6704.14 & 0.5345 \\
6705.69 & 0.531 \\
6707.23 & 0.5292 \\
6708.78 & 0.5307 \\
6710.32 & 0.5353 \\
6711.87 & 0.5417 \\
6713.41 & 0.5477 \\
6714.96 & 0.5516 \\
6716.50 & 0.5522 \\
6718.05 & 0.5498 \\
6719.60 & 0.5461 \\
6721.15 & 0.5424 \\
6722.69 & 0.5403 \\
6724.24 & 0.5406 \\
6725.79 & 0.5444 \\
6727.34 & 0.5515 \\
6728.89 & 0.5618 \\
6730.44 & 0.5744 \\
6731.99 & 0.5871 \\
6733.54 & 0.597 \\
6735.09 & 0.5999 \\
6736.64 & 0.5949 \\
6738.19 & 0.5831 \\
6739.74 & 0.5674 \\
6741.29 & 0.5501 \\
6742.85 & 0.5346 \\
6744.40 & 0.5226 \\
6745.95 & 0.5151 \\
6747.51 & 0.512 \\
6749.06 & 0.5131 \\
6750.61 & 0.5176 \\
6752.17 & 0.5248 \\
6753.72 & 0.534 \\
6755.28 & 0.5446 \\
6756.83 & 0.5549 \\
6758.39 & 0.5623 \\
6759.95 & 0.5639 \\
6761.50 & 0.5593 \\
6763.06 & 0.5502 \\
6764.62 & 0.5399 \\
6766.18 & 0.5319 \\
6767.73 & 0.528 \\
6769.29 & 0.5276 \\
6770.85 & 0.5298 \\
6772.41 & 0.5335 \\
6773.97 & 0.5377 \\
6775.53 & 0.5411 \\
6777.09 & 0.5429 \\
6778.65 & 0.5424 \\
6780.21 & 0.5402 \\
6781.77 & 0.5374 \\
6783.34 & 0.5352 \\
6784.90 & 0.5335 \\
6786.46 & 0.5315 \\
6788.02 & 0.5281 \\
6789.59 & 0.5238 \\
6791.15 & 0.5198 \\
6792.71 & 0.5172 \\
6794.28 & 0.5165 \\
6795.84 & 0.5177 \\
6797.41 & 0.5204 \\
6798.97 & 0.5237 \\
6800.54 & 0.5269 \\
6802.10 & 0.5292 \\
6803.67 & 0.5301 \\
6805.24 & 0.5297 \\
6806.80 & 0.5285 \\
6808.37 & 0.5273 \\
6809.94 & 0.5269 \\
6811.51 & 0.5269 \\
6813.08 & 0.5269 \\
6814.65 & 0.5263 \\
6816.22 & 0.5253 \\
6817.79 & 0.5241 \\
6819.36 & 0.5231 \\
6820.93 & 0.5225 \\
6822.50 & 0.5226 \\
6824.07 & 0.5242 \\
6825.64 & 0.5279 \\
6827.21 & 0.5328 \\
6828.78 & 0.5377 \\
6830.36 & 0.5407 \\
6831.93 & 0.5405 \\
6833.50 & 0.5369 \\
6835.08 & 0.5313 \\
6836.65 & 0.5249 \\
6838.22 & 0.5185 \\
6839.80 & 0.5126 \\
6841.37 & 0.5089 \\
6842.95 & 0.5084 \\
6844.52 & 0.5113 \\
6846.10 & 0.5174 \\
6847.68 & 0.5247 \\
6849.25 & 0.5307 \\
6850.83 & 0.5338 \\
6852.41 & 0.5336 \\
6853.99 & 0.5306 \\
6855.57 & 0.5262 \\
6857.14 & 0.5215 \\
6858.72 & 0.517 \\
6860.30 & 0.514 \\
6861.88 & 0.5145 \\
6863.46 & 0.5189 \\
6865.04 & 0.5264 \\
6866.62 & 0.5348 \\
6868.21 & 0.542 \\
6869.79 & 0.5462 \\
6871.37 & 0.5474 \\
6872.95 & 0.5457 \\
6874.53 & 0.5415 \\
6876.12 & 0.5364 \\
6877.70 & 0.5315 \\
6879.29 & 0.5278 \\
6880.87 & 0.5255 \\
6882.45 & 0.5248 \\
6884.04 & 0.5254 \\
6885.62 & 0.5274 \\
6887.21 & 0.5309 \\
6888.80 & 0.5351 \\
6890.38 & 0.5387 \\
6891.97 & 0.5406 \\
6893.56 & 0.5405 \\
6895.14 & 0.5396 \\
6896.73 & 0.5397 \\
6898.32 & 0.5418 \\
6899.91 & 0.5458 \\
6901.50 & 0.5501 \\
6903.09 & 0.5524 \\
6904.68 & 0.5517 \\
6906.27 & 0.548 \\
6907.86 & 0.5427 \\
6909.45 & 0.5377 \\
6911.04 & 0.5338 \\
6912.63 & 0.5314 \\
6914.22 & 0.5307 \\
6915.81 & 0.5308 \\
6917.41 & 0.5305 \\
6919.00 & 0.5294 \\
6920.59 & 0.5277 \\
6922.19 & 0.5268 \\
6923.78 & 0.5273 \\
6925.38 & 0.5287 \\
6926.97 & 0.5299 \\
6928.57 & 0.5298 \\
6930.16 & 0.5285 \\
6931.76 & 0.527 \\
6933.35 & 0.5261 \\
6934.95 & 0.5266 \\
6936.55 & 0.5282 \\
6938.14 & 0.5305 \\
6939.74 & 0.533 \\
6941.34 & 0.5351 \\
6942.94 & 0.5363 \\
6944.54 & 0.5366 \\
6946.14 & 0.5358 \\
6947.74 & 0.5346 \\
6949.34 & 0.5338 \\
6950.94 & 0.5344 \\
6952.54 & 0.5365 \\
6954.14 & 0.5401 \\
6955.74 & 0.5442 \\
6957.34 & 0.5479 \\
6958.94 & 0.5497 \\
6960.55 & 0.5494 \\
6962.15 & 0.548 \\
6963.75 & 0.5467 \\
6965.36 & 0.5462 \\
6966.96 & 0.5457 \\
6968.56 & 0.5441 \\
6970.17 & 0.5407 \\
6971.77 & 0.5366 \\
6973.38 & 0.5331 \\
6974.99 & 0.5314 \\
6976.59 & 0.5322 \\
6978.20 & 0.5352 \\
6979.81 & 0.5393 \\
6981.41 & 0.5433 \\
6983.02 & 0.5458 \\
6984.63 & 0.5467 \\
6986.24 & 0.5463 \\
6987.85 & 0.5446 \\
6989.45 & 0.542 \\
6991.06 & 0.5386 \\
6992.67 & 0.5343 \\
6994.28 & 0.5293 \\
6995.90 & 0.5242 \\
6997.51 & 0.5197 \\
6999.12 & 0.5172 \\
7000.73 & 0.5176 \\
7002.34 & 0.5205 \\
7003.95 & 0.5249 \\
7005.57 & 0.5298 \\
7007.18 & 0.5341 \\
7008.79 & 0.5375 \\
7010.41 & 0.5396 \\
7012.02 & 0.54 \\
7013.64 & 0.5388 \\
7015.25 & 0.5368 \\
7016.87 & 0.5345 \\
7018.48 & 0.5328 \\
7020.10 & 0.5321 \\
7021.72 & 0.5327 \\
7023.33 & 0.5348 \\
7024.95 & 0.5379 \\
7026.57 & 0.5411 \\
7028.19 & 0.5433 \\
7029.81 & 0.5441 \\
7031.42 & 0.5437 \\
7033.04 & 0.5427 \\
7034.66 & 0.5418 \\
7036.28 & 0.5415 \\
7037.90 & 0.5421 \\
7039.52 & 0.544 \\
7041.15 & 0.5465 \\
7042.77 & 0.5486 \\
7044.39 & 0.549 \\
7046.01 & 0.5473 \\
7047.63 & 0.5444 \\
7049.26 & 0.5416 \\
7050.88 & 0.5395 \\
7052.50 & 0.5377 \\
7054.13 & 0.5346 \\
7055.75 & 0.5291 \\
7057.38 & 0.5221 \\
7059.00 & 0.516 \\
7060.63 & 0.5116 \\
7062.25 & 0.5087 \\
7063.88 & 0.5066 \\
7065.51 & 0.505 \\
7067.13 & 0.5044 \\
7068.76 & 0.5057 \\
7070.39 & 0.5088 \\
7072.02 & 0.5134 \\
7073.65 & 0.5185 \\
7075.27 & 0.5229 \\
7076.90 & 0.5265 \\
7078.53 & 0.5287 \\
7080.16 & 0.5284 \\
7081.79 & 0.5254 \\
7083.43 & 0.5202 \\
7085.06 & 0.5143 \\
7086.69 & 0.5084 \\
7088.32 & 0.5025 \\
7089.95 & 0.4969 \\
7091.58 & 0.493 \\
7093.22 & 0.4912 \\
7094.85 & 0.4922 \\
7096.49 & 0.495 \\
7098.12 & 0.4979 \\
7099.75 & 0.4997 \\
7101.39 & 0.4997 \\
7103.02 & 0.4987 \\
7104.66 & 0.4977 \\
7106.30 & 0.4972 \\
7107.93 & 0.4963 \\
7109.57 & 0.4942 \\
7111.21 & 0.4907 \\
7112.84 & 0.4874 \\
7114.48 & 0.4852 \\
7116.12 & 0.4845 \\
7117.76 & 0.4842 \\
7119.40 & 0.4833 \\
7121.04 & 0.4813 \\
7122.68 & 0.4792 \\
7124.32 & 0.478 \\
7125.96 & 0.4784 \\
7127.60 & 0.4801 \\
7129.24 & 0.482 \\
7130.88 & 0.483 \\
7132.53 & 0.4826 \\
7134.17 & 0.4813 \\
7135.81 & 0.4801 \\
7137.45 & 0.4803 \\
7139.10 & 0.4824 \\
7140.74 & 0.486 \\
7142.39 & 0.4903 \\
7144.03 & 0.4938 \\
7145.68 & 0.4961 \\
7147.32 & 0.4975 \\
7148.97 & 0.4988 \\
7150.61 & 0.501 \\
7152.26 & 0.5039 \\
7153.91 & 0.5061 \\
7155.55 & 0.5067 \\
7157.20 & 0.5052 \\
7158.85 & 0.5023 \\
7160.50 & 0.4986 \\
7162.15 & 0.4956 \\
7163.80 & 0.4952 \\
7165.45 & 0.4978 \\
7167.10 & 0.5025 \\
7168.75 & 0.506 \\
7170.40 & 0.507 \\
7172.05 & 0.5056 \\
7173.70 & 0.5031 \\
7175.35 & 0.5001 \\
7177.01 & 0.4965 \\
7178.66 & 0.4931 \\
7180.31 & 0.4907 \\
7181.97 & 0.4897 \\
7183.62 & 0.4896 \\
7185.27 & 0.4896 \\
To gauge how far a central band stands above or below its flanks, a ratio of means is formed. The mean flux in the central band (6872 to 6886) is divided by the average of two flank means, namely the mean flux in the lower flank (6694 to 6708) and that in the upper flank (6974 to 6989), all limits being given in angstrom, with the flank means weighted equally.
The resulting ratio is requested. 0.99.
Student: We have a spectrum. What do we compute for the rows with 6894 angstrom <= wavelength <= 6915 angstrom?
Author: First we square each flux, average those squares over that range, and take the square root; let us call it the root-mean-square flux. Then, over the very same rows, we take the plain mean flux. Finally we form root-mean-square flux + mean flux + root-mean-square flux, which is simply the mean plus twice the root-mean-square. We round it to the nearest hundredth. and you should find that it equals 1.63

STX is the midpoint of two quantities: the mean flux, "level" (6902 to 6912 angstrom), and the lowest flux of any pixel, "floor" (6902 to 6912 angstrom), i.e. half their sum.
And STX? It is 0.539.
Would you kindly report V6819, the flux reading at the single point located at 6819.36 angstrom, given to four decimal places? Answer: 0.5231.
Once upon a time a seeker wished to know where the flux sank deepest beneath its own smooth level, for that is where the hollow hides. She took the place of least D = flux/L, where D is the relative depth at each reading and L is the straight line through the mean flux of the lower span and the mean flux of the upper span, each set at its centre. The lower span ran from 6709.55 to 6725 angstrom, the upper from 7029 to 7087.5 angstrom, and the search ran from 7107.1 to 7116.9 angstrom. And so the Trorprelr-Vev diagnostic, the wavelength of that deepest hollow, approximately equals 7116.12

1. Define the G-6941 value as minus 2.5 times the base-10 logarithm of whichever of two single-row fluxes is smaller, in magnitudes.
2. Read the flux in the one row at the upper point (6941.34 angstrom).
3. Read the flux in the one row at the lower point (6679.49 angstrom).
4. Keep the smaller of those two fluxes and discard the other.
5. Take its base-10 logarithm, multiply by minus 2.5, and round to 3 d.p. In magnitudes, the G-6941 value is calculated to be 0.686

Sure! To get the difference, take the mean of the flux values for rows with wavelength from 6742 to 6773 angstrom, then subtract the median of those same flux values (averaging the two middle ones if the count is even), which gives 0.002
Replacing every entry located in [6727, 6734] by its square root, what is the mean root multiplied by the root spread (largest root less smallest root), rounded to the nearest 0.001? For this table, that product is 0.023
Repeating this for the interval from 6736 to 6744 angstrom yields 0.030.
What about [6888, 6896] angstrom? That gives 0.003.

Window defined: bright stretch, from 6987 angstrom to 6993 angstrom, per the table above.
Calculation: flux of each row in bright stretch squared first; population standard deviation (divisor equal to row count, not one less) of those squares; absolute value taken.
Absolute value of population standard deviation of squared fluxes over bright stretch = 0.0042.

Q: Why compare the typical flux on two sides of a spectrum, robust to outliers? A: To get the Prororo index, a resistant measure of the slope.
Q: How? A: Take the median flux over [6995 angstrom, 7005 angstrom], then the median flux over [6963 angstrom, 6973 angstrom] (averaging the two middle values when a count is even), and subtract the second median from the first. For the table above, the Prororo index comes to -0.025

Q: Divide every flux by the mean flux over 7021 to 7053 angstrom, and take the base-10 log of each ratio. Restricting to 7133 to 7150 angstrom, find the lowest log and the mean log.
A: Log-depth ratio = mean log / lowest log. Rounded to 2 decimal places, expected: 0.86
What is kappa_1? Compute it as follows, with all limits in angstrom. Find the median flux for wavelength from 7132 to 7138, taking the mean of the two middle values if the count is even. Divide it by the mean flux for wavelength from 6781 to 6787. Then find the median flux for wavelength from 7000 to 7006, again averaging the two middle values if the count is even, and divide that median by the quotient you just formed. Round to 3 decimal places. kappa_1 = 0.581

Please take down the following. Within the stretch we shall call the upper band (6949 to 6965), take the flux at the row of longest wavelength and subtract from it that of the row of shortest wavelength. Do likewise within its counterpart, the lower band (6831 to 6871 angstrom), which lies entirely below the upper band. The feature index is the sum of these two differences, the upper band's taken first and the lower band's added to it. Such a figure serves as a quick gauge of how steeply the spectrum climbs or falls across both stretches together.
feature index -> 0.0186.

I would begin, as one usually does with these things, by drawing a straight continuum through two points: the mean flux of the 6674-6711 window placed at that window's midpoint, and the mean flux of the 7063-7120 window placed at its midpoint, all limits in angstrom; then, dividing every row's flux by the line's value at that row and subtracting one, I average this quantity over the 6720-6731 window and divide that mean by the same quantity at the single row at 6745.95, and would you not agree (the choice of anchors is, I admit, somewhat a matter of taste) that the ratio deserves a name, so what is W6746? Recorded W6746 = -1.4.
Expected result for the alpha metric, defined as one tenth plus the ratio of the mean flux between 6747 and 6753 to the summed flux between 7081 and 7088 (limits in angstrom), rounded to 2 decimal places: 0.35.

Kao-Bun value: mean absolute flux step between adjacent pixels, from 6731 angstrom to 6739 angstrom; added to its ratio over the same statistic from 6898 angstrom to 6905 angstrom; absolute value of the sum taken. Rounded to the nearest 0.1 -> 2.6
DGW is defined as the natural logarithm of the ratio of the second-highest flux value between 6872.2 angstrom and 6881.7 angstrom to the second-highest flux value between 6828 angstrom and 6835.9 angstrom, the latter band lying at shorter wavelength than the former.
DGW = 0.002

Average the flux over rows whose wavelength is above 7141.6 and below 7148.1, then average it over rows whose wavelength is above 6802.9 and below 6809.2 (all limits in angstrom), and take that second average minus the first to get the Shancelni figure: 0.034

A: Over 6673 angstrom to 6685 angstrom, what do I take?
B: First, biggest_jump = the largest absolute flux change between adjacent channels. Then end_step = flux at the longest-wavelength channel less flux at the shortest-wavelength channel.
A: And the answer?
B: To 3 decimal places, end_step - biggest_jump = 0.002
